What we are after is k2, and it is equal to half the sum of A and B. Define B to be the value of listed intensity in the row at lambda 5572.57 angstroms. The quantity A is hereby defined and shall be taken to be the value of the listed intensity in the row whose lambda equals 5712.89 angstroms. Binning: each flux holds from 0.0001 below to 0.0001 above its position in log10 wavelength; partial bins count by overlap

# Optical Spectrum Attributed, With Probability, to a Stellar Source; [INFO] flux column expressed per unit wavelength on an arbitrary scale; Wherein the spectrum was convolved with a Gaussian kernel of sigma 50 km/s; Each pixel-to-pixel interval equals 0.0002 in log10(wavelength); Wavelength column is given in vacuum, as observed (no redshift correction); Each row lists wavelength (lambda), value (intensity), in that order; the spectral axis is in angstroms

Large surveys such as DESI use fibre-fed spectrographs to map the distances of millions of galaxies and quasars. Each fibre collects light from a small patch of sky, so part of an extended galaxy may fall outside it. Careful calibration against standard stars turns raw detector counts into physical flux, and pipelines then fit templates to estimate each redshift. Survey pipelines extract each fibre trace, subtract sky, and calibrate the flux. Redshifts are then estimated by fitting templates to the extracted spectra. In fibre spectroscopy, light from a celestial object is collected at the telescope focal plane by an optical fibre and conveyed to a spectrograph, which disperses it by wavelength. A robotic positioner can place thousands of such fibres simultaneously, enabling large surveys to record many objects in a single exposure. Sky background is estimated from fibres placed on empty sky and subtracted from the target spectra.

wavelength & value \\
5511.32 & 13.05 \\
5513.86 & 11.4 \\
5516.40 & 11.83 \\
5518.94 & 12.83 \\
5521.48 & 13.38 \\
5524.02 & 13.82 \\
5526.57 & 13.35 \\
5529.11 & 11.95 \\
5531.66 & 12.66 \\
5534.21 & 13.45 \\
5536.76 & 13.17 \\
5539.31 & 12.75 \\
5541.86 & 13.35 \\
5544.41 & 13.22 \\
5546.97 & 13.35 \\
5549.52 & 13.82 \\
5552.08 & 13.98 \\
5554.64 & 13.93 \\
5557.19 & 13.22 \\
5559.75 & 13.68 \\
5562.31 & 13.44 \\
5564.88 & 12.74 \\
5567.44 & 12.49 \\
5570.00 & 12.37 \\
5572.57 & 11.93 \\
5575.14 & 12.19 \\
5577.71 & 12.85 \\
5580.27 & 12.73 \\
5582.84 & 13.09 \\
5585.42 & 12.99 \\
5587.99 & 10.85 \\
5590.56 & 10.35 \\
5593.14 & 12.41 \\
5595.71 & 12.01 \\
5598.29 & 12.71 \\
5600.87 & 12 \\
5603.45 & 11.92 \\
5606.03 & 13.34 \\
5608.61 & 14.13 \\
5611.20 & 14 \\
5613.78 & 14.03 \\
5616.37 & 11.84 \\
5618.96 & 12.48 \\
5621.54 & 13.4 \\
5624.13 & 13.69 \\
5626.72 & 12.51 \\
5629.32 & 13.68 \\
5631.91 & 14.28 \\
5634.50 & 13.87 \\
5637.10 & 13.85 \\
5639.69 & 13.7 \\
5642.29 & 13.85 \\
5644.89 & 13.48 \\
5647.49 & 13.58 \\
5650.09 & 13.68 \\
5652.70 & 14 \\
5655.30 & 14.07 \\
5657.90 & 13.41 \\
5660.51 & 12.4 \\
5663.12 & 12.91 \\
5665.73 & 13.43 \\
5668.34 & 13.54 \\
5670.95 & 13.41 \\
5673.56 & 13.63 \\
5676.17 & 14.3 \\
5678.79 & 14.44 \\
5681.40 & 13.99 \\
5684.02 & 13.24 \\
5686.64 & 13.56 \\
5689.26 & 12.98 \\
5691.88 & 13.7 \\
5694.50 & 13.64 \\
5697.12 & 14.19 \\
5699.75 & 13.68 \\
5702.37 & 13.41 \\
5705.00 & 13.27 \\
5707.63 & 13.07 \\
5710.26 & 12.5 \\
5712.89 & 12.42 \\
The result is 12.2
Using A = 12.42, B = 11.93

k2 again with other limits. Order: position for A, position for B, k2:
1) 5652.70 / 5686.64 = 13.8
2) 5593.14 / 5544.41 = 12.8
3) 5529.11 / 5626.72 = 12.2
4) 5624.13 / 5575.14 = 12.9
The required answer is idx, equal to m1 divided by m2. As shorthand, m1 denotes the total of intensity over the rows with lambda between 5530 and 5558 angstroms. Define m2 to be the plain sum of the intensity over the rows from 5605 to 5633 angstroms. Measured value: 1.00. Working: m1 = 147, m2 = 147.4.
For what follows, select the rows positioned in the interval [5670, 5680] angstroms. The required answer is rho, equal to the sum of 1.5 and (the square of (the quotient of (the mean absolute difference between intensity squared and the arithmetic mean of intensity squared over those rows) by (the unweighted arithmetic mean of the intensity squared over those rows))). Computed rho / 1.50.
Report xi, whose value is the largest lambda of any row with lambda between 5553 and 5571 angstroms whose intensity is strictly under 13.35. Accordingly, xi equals 5570.00 angstroms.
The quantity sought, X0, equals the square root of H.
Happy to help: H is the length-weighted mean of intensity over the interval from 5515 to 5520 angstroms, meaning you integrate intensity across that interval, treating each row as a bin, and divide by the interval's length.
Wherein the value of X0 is 3.51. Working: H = 12.3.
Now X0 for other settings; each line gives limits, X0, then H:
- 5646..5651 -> 3.69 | 13.6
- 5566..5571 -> 3.53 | 12.5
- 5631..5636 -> 3.75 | 14.0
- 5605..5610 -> 3.71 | 13.7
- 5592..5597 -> 3.50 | 12.2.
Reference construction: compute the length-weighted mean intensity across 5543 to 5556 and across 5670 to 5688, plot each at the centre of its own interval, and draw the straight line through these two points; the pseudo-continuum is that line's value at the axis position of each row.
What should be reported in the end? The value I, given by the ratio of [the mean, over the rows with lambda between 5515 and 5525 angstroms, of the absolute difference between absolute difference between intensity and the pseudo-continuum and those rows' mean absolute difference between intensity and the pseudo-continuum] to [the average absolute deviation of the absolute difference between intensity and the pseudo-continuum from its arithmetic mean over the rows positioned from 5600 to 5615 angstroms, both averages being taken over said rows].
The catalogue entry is 0.85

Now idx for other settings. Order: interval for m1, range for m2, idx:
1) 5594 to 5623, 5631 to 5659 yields 0.93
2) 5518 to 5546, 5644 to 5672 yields 0.97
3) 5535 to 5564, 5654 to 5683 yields 0.99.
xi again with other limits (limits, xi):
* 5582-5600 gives 5598.29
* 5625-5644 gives 5626.72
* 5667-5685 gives 5684.02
